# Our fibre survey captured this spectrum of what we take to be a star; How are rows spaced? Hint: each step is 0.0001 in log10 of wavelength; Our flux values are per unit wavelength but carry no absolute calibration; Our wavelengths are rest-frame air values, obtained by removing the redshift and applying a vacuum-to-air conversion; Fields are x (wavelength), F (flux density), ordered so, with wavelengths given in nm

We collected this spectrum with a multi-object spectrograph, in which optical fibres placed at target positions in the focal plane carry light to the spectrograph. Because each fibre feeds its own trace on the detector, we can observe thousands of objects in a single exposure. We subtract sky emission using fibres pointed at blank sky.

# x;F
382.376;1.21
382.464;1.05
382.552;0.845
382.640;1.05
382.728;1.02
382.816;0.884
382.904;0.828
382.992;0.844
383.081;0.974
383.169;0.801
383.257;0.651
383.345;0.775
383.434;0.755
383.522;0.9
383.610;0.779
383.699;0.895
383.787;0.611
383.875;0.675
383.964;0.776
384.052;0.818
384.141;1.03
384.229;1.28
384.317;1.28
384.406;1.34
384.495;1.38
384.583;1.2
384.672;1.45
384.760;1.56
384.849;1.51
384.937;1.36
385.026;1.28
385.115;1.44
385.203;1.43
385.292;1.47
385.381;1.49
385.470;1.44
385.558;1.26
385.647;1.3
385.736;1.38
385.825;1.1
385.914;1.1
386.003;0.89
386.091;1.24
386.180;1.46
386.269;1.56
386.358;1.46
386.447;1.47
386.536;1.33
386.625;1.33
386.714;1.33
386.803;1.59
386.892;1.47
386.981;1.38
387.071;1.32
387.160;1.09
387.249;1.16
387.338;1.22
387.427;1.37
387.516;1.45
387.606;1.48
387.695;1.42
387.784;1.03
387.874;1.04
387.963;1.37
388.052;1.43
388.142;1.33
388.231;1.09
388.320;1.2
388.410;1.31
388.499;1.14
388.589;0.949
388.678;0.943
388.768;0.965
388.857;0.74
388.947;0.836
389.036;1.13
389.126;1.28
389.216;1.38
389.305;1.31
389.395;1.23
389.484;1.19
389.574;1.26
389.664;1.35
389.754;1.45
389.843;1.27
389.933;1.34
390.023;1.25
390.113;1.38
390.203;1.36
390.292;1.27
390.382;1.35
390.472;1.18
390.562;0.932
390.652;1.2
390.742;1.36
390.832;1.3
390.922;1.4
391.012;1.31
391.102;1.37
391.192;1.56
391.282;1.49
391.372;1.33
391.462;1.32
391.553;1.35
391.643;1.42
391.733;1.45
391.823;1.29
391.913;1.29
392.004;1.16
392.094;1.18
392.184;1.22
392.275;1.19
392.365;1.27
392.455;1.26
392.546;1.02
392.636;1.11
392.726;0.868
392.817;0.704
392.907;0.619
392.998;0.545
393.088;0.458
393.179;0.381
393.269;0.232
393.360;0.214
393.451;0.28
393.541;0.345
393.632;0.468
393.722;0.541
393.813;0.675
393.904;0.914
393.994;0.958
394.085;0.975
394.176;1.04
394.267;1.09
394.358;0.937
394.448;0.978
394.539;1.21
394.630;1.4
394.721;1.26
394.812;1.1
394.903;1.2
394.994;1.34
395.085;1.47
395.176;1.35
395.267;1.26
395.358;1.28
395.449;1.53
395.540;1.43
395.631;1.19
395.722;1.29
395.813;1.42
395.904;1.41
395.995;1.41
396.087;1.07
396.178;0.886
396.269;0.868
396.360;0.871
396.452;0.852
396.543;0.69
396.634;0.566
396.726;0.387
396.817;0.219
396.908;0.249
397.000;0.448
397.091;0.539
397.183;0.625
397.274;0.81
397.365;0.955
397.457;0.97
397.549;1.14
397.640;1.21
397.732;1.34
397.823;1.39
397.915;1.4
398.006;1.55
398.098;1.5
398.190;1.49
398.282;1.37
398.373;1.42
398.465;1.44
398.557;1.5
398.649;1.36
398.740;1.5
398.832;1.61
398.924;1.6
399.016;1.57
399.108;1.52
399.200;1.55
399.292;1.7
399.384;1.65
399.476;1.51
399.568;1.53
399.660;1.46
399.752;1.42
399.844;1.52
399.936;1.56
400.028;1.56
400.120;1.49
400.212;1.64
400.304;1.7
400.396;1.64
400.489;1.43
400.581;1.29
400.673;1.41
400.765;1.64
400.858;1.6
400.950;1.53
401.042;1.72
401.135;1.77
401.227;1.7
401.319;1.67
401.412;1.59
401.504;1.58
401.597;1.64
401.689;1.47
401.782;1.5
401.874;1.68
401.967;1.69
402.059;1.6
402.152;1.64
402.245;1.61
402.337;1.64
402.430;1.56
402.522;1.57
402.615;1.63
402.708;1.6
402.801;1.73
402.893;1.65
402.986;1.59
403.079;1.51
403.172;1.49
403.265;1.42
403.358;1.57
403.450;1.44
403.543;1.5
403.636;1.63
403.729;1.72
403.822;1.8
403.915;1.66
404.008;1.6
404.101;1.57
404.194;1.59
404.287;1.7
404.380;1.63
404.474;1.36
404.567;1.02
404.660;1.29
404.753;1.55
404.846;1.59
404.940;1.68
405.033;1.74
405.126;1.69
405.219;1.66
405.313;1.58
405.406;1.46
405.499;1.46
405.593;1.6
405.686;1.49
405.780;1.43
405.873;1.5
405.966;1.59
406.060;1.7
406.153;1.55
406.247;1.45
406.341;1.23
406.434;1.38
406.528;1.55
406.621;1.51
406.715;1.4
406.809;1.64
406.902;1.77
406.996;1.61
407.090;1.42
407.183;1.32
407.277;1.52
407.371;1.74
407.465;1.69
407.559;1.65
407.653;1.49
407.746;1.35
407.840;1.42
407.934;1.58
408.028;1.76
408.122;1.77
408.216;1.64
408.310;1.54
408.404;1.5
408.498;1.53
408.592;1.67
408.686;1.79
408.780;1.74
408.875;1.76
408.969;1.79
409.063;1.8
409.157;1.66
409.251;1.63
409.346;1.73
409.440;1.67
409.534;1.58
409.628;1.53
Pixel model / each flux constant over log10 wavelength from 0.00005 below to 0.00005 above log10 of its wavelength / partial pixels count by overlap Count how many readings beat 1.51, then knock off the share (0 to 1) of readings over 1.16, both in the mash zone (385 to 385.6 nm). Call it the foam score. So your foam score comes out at -1.0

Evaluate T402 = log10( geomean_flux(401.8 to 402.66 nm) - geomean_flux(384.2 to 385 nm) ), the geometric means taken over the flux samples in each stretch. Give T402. -0.59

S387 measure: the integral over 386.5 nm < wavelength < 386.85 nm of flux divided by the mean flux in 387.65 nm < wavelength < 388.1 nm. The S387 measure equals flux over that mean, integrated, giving 0.39 nm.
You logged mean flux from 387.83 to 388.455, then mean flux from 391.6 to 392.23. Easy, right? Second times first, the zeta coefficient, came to 1.6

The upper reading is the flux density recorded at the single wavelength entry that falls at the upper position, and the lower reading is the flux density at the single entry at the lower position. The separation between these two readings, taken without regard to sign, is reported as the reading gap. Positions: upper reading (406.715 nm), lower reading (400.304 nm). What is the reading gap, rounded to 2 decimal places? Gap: 0.30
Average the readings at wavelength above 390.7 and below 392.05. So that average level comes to 1.36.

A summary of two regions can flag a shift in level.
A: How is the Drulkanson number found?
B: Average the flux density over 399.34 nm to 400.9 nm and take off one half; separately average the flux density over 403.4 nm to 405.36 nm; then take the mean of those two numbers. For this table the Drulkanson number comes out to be 1.30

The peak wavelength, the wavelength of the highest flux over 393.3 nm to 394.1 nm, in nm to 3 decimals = 394.085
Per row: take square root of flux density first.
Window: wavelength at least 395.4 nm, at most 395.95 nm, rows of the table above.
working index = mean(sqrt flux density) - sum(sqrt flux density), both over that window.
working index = -5.9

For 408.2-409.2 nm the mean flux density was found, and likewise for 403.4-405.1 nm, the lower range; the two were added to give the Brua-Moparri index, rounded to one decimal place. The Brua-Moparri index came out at 3.2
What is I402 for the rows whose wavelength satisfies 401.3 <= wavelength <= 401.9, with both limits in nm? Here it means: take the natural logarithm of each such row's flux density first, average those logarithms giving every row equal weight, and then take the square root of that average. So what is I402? 0.68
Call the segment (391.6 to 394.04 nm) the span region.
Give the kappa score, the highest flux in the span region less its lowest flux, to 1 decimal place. 1.2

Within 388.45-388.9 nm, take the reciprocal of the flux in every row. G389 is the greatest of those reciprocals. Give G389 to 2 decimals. 1.35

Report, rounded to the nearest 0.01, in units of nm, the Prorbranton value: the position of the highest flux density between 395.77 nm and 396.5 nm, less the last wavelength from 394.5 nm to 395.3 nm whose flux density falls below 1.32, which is 0.55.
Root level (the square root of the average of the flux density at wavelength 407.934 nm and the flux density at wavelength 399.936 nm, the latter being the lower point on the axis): 1.25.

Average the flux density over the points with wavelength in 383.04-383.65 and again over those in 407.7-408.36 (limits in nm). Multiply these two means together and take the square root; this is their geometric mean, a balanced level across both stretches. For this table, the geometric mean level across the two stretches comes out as 1.13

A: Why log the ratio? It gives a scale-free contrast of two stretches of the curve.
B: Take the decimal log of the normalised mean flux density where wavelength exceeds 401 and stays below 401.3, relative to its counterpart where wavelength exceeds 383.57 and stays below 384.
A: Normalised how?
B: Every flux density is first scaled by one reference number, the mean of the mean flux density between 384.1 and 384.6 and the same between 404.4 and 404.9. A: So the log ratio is 0.36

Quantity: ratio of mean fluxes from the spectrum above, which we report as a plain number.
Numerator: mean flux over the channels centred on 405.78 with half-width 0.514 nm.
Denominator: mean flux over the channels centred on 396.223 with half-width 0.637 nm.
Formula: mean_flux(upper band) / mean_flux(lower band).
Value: 1.63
